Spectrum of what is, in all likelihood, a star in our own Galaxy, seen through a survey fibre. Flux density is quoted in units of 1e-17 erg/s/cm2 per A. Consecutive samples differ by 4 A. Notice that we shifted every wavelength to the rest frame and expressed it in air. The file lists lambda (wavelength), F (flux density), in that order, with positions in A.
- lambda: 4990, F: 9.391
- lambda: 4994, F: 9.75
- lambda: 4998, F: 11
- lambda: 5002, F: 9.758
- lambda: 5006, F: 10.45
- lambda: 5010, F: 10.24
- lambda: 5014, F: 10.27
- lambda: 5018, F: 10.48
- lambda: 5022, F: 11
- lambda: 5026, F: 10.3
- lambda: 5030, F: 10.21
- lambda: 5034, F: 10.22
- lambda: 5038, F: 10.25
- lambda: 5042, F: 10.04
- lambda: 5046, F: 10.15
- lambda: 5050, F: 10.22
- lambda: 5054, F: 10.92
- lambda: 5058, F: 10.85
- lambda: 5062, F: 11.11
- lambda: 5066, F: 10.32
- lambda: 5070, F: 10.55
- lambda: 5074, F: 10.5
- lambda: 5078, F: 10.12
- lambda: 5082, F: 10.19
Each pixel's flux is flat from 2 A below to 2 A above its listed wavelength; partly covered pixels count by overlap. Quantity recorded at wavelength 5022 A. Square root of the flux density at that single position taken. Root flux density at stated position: 3.32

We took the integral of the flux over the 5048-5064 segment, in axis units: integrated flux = 172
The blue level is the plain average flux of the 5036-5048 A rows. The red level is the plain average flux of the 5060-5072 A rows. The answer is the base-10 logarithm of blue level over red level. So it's -0.021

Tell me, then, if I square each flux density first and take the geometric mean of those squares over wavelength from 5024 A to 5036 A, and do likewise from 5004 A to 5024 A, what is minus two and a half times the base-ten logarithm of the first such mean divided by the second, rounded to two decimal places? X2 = 0.05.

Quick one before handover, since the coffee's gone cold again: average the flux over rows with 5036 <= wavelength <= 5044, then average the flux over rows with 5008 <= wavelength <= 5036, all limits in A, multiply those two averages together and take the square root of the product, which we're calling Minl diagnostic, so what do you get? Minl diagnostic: 10.3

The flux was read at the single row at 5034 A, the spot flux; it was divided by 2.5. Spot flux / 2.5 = 4.09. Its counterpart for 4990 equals 3.76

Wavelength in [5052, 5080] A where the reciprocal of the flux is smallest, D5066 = 5062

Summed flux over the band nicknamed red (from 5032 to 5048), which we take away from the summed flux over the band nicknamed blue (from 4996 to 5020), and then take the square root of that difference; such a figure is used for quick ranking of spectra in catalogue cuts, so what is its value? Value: 4.6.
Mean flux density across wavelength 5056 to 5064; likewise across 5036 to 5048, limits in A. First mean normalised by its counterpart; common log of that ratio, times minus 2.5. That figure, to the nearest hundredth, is -0.09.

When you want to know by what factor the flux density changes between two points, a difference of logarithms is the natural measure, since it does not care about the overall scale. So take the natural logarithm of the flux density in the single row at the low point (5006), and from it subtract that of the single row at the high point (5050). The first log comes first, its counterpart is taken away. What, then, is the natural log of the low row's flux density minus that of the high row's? 0.022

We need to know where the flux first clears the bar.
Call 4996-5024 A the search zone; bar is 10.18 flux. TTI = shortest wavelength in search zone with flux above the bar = 4998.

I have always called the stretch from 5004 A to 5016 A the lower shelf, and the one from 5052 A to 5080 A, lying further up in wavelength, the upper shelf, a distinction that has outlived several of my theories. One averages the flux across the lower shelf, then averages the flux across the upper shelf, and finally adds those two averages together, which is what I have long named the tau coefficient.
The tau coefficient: 20.94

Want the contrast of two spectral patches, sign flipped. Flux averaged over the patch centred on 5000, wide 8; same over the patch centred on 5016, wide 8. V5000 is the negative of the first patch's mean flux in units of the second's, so -1.00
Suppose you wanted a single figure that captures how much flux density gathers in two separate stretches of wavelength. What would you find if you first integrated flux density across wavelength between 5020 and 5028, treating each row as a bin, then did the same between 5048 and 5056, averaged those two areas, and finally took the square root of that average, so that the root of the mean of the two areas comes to 9.21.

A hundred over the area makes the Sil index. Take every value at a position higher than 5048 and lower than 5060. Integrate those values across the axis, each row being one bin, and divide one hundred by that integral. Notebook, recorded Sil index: 0.78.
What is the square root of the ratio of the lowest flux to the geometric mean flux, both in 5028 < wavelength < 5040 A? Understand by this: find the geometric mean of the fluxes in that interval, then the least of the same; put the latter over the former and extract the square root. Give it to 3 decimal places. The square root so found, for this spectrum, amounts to 0.999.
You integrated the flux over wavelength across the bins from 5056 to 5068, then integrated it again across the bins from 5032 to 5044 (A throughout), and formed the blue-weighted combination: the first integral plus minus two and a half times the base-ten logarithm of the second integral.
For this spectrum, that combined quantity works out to 124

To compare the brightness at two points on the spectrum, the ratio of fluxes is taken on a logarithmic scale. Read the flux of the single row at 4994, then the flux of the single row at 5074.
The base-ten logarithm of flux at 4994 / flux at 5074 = -0.032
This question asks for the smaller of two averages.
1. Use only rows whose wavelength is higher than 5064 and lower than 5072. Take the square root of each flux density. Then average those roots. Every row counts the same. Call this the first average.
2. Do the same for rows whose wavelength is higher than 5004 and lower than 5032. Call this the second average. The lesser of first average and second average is 3.23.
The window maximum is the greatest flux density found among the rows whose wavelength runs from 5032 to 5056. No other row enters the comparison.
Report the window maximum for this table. 10.92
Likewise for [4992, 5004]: 11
